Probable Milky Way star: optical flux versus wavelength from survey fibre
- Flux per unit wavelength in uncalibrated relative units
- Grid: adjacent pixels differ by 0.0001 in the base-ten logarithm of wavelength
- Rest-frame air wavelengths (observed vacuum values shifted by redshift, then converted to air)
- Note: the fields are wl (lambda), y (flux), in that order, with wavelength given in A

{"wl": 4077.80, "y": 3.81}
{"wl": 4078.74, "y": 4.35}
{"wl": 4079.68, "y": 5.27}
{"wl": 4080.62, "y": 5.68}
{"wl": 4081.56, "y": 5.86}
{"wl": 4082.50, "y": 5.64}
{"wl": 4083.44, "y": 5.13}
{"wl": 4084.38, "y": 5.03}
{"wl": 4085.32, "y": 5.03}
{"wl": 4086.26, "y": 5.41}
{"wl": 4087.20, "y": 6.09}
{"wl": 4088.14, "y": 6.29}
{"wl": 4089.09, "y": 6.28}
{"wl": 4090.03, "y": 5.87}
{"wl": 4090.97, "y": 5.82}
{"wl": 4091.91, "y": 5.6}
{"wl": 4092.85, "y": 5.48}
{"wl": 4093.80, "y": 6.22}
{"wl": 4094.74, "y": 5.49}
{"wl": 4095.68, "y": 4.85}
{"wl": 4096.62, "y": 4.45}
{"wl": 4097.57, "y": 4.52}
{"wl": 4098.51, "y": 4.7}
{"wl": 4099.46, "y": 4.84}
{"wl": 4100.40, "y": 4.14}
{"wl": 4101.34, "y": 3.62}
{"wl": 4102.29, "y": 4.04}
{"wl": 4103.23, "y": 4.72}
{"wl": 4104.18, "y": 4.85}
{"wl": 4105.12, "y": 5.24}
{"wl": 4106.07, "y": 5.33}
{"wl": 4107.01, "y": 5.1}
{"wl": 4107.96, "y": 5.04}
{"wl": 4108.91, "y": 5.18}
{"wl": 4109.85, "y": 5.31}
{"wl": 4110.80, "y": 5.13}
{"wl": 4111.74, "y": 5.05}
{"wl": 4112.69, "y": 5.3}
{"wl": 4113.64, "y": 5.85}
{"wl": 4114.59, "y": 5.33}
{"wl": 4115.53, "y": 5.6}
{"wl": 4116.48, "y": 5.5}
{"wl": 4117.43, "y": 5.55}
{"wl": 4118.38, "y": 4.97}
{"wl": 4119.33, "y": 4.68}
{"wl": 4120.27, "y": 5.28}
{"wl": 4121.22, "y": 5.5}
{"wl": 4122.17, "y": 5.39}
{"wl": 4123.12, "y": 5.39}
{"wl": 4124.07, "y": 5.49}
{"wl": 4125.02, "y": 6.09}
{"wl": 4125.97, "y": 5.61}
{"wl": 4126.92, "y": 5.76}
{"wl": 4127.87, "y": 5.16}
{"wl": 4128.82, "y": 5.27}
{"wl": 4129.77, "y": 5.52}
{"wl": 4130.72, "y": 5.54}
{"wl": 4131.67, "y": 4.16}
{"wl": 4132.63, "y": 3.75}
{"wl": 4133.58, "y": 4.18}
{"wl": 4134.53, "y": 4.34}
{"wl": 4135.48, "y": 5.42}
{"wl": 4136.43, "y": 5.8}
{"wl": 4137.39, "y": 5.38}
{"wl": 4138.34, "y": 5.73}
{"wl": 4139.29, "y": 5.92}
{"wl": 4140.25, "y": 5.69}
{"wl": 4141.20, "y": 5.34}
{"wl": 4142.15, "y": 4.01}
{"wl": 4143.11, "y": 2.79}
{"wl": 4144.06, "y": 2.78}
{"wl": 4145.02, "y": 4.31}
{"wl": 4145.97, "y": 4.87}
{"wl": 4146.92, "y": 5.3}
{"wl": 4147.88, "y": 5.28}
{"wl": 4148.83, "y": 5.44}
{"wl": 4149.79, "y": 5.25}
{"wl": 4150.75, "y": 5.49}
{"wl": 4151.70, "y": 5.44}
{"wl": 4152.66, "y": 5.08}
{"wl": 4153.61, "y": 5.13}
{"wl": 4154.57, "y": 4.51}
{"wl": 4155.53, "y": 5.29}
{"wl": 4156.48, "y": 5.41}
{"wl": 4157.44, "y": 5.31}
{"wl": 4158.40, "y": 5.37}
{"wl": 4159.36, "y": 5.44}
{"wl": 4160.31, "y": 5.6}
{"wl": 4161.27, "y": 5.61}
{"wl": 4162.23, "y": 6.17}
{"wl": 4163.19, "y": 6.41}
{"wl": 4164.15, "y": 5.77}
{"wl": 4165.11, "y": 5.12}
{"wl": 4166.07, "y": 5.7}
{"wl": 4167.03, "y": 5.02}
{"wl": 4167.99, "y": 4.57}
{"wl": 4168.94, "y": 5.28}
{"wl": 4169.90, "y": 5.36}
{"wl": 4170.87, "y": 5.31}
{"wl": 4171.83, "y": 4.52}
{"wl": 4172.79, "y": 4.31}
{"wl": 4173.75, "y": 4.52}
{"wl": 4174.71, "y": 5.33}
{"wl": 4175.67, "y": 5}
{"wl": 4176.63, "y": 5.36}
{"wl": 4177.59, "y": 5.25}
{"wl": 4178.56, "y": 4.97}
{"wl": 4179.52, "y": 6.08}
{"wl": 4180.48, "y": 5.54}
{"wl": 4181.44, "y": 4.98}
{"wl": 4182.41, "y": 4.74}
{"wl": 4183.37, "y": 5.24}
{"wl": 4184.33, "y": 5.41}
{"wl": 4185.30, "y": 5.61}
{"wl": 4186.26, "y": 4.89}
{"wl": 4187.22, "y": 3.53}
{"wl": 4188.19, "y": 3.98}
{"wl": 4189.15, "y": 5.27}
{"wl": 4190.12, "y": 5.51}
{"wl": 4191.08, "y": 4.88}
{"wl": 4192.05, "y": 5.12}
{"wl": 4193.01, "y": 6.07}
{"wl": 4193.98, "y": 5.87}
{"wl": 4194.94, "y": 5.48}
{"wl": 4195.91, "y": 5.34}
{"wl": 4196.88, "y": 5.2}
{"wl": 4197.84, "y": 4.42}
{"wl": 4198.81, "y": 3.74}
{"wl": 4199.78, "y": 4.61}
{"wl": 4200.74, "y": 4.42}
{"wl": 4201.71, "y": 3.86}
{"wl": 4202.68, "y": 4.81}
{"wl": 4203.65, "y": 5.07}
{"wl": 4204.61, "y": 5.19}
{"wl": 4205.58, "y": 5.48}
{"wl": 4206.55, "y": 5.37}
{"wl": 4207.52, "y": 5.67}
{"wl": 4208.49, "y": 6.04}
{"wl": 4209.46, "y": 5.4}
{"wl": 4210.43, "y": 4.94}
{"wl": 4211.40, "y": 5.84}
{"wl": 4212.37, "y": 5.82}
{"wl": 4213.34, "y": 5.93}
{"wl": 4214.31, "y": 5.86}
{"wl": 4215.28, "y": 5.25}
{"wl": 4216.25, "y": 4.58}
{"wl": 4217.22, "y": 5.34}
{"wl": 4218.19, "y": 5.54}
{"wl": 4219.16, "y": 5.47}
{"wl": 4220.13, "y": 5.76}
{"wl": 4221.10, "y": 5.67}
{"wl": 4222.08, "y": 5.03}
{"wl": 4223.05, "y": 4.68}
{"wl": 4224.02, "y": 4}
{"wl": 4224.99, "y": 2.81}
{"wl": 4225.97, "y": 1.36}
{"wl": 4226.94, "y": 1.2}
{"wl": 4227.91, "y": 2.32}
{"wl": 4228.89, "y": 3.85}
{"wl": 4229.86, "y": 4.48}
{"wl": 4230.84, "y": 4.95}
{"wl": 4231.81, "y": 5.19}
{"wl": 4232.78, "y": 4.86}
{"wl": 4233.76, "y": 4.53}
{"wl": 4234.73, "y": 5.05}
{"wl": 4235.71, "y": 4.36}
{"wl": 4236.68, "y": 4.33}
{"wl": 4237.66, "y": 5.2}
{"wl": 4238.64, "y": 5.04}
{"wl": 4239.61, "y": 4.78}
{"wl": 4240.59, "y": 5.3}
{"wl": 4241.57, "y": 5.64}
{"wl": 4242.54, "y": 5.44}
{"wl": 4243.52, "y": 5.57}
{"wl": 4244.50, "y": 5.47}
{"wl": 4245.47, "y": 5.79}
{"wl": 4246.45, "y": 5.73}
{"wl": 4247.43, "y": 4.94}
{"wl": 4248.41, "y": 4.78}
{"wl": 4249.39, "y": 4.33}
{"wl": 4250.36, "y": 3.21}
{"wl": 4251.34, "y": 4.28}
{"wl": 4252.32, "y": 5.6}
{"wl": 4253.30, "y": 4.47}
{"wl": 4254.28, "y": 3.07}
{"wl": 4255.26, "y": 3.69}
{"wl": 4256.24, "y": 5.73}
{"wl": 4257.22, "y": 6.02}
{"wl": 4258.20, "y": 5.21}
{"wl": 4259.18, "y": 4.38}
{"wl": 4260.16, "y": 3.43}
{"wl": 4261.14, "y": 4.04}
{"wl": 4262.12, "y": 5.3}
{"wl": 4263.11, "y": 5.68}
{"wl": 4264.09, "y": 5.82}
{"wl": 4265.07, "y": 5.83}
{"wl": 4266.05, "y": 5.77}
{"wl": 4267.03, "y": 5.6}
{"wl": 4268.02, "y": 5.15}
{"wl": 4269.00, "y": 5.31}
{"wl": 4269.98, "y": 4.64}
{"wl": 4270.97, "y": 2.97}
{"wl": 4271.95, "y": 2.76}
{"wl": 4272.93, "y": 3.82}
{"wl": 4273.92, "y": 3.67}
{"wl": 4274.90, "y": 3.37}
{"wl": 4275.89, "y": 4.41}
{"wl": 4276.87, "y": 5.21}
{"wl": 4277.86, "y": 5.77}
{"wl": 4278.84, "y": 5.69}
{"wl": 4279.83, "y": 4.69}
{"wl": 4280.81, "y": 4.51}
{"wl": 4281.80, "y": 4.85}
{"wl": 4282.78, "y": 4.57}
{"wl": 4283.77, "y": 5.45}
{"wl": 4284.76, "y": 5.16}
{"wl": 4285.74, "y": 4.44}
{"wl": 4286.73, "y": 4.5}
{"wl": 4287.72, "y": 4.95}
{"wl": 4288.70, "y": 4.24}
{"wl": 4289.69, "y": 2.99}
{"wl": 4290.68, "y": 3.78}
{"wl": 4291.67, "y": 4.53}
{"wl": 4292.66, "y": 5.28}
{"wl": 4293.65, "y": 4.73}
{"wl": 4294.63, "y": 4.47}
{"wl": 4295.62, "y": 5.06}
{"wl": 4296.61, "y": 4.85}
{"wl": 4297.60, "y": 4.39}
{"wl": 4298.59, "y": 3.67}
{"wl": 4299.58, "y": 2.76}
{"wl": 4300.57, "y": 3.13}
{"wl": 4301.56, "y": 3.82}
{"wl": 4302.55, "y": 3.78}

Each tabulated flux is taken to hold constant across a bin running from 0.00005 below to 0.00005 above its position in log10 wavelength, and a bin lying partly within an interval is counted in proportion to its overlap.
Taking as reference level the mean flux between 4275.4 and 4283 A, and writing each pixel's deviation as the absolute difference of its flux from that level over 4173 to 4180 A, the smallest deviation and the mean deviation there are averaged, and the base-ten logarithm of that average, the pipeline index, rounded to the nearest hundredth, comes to -0.71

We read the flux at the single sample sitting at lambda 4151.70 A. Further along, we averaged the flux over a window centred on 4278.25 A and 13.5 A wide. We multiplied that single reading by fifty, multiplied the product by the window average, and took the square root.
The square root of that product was 35.2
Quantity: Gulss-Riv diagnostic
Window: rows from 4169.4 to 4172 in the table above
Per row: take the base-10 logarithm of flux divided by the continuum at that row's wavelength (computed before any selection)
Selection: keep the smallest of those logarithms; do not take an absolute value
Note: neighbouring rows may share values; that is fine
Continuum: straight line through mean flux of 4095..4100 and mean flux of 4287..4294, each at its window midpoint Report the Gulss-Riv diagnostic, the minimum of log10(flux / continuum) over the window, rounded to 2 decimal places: 0.00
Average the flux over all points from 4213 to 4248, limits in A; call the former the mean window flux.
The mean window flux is 4.8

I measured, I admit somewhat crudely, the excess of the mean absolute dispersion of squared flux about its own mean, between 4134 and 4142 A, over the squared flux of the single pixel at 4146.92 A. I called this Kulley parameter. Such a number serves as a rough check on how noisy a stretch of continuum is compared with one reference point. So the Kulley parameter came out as -25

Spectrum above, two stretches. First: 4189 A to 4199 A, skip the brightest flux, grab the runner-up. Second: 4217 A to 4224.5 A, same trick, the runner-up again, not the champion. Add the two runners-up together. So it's 11.5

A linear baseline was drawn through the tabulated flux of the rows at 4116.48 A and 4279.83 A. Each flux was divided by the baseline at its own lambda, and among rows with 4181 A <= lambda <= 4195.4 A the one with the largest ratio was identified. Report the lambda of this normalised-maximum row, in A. 4193.01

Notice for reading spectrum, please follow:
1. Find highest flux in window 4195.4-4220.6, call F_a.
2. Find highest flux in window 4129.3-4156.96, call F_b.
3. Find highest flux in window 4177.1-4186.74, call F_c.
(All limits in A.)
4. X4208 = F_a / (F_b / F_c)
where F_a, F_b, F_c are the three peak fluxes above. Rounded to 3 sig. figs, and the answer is 6.20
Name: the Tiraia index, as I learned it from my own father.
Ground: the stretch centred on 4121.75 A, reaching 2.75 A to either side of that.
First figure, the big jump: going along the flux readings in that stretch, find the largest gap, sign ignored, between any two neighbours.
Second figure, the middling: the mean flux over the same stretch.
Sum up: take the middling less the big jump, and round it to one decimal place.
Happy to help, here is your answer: 4.7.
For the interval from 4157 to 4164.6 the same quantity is 5.1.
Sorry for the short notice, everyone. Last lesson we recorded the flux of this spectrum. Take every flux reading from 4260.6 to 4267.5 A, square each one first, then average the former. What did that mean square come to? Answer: 30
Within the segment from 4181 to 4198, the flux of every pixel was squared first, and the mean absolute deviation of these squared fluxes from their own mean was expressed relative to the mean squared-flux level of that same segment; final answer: 0.17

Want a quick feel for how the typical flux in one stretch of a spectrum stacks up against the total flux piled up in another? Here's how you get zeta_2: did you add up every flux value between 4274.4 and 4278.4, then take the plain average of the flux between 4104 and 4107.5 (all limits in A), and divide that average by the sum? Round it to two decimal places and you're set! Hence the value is 0.27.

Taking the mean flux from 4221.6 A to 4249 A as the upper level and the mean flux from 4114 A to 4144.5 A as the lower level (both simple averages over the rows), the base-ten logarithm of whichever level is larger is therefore 0.707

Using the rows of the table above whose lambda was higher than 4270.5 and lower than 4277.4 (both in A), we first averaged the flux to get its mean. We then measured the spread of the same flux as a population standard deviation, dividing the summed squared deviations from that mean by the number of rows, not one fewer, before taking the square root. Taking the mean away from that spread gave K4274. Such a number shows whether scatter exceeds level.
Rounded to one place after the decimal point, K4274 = -3.0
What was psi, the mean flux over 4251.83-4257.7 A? 4.76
